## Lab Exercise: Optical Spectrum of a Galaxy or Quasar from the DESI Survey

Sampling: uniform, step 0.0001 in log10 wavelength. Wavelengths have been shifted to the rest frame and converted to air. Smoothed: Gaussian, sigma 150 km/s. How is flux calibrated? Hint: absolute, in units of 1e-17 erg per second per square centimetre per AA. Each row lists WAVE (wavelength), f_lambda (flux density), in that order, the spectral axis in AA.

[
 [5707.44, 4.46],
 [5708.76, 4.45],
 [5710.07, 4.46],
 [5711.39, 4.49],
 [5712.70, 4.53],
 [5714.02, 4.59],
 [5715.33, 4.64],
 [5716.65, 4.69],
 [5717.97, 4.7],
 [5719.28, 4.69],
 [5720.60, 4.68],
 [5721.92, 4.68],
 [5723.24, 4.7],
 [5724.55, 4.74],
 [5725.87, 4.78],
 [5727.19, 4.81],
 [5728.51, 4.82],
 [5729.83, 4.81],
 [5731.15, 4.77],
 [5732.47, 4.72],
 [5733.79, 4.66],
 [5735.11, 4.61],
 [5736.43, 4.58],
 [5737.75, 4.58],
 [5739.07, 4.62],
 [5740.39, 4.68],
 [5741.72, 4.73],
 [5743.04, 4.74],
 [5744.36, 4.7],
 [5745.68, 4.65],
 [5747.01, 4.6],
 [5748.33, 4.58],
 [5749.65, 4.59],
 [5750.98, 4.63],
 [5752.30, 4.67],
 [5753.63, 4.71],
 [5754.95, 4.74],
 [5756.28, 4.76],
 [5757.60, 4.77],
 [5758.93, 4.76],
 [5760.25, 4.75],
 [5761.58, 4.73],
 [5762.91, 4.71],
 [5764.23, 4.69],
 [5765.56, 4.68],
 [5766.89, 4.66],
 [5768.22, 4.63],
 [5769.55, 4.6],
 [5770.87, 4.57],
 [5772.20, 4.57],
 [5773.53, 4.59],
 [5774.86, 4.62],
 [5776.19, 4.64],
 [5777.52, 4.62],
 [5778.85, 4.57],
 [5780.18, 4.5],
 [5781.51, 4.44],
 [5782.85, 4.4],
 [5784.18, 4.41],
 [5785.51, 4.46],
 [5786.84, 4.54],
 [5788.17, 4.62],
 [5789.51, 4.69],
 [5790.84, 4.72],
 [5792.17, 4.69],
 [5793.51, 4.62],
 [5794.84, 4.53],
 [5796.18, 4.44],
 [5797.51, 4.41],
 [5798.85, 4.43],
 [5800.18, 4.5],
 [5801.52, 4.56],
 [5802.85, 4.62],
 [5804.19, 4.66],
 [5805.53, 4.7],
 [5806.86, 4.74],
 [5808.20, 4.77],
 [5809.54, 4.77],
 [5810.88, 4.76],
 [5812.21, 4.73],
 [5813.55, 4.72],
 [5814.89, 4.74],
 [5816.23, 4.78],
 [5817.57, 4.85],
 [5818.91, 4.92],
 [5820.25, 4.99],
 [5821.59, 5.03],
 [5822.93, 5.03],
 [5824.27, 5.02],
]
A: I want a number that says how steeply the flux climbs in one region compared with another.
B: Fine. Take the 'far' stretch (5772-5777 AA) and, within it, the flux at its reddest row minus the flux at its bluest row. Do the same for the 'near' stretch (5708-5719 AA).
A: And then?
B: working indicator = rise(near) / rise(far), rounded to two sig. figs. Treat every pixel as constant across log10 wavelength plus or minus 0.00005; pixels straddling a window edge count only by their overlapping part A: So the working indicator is 3.6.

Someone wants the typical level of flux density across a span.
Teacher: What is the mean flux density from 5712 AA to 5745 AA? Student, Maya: 4.69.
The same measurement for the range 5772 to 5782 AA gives 4.57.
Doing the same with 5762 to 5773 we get 4.64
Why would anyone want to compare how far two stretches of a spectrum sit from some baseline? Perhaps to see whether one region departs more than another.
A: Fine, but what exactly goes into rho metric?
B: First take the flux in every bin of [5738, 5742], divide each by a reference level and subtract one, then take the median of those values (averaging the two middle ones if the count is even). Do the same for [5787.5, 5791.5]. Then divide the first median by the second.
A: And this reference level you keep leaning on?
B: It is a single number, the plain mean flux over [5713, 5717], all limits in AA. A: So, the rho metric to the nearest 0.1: 0.8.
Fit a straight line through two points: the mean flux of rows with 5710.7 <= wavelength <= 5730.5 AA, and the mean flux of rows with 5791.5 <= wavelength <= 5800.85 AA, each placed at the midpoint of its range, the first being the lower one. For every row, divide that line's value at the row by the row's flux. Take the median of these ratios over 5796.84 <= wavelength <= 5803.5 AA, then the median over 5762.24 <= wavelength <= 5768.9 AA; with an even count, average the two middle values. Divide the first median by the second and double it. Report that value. 2.04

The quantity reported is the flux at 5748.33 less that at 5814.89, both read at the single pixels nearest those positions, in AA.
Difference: -0.16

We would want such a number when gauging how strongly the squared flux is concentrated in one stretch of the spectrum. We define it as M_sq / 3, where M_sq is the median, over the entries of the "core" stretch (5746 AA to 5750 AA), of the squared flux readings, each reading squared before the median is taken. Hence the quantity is 7.02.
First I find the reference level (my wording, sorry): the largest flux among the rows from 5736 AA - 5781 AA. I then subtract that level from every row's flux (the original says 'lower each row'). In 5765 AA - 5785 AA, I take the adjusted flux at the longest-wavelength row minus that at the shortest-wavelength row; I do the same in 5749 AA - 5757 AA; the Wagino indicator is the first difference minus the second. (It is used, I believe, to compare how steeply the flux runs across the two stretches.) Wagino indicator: -0.44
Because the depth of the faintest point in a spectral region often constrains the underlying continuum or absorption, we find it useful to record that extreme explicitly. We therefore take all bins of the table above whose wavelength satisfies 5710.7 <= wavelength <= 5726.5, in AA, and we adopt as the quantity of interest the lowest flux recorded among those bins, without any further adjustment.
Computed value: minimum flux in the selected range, 4.49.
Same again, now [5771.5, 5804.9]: 4.4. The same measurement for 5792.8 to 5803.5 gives 4.41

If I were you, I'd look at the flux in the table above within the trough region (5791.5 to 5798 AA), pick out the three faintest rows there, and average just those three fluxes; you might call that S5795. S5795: 4.46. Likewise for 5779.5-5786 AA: 4.42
